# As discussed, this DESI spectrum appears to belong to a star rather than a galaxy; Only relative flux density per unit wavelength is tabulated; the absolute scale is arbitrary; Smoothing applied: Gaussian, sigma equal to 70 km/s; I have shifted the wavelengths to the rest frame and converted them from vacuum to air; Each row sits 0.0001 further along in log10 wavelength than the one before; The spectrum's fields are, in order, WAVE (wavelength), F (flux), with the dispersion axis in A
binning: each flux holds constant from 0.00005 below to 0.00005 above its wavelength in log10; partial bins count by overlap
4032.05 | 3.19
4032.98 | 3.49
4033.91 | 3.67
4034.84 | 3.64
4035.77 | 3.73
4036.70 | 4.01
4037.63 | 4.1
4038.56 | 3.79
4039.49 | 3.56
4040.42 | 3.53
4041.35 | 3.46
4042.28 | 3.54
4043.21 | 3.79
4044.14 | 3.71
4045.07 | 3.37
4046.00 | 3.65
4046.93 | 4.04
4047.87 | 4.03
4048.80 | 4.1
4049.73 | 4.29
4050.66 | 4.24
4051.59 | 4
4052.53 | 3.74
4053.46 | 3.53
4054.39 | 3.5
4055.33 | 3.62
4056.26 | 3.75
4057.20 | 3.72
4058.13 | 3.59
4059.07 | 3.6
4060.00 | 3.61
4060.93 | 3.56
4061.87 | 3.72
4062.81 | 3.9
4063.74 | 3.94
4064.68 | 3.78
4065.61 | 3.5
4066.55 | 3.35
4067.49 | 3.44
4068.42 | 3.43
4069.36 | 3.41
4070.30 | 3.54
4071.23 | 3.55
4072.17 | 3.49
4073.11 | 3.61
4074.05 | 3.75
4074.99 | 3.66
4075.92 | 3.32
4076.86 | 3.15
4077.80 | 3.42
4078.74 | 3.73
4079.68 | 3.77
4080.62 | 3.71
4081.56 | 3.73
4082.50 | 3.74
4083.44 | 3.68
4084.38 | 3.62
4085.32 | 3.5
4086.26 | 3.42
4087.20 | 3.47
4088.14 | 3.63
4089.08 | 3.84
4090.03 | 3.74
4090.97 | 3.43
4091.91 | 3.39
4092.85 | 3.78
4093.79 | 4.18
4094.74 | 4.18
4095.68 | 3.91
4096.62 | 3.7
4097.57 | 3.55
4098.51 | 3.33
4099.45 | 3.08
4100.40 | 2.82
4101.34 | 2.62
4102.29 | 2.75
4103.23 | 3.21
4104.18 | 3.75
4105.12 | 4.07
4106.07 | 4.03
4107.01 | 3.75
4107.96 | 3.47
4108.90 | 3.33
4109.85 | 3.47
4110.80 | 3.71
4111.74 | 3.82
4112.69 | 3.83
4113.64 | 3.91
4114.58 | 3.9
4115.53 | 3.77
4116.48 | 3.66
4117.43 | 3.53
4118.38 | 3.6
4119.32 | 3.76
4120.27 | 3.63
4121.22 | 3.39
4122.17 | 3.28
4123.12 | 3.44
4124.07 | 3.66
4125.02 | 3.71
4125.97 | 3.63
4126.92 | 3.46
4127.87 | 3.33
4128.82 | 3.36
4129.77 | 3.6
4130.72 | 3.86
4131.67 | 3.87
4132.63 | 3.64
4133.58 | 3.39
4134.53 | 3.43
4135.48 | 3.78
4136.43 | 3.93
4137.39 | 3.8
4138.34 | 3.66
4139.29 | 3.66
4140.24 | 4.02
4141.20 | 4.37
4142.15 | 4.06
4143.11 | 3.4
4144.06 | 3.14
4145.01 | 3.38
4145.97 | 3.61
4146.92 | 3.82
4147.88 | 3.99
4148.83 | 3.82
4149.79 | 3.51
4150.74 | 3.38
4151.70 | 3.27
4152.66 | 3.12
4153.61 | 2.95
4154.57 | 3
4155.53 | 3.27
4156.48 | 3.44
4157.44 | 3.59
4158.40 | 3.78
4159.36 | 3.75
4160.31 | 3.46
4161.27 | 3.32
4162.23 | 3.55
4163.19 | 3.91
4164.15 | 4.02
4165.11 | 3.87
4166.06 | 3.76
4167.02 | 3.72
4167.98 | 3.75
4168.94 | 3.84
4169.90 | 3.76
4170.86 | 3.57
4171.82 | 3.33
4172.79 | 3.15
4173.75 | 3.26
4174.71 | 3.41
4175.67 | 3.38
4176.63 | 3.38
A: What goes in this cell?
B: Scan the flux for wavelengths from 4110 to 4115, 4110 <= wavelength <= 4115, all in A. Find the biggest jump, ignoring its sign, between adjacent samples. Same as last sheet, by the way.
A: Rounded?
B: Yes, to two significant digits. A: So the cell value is 0.11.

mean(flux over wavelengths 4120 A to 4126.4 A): 3.53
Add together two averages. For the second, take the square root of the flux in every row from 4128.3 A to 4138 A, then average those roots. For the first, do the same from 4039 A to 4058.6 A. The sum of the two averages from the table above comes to 3.85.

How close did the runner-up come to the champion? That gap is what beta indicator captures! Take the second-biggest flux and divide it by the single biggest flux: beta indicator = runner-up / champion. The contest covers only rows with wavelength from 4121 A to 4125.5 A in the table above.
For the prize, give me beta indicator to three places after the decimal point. 0.987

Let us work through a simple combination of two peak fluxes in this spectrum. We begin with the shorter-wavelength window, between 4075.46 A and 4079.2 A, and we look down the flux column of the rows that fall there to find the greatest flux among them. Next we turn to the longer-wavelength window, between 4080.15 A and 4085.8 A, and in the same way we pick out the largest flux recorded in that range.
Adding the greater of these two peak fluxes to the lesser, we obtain 7.5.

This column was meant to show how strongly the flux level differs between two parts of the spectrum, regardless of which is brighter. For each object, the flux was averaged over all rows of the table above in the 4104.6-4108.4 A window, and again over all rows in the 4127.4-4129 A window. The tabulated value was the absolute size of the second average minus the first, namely 0.49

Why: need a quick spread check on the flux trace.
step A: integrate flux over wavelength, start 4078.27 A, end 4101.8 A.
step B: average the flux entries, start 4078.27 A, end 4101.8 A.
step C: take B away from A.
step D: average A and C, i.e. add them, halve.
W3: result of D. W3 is 82.5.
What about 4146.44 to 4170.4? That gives 84.1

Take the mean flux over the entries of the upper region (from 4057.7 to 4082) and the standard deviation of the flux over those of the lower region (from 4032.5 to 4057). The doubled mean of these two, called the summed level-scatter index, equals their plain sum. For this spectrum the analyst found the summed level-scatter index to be 3.84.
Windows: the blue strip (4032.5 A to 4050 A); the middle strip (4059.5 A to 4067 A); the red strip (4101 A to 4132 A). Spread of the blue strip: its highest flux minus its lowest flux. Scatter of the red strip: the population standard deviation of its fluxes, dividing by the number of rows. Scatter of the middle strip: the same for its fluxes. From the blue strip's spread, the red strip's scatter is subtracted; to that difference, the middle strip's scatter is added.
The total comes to 0.80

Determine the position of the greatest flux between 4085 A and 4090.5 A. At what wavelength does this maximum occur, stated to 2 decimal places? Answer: 4089.08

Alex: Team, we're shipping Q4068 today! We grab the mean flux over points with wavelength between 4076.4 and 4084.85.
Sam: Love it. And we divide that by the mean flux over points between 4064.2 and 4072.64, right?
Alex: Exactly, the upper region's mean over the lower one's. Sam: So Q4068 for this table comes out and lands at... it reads 1.03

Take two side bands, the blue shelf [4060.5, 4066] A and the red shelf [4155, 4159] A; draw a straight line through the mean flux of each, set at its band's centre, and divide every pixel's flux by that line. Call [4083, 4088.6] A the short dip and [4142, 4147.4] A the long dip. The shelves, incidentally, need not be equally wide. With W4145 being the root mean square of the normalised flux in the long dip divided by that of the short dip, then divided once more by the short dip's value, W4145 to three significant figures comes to 1.08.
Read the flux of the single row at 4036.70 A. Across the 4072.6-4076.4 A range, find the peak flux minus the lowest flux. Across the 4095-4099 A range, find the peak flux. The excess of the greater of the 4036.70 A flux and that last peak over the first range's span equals 3.6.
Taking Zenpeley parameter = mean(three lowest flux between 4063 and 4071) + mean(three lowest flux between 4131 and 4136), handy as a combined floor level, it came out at 6.9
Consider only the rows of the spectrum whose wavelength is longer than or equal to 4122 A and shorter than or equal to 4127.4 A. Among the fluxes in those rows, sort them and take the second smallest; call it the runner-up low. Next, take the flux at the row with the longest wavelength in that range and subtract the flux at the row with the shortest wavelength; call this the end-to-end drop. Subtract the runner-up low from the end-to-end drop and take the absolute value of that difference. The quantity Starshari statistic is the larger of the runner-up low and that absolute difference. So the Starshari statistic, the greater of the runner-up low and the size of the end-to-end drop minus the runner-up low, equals 3.44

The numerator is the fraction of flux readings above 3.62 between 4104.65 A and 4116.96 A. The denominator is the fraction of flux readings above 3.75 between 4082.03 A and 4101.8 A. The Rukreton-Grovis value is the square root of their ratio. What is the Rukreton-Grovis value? 1.8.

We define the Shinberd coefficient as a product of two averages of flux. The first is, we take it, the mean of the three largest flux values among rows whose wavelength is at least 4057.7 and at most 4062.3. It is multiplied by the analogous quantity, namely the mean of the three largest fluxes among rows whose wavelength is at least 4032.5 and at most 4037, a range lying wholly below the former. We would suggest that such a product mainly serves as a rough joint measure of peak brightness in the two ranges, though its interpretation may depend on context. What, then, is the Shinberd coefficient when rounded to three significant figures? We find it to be 13.9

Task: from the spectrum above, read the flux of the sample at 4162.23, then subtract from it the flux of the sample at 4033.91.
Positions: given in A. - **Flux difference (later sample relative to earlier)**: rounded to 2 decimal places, -0.12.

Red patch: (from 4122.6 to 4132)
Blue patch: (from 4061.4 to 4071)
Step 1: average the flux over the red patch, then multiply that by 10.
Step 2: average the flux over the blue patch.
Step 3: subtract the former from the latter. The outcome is -32.3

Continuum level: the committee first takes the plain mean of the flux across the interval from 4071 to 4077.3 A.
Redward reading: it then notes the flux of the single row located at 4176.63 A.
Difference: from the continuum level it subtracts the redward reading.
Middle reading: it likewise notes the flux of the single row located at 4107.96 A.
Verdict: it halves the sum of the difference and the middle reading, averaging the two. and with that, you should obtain 1.80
